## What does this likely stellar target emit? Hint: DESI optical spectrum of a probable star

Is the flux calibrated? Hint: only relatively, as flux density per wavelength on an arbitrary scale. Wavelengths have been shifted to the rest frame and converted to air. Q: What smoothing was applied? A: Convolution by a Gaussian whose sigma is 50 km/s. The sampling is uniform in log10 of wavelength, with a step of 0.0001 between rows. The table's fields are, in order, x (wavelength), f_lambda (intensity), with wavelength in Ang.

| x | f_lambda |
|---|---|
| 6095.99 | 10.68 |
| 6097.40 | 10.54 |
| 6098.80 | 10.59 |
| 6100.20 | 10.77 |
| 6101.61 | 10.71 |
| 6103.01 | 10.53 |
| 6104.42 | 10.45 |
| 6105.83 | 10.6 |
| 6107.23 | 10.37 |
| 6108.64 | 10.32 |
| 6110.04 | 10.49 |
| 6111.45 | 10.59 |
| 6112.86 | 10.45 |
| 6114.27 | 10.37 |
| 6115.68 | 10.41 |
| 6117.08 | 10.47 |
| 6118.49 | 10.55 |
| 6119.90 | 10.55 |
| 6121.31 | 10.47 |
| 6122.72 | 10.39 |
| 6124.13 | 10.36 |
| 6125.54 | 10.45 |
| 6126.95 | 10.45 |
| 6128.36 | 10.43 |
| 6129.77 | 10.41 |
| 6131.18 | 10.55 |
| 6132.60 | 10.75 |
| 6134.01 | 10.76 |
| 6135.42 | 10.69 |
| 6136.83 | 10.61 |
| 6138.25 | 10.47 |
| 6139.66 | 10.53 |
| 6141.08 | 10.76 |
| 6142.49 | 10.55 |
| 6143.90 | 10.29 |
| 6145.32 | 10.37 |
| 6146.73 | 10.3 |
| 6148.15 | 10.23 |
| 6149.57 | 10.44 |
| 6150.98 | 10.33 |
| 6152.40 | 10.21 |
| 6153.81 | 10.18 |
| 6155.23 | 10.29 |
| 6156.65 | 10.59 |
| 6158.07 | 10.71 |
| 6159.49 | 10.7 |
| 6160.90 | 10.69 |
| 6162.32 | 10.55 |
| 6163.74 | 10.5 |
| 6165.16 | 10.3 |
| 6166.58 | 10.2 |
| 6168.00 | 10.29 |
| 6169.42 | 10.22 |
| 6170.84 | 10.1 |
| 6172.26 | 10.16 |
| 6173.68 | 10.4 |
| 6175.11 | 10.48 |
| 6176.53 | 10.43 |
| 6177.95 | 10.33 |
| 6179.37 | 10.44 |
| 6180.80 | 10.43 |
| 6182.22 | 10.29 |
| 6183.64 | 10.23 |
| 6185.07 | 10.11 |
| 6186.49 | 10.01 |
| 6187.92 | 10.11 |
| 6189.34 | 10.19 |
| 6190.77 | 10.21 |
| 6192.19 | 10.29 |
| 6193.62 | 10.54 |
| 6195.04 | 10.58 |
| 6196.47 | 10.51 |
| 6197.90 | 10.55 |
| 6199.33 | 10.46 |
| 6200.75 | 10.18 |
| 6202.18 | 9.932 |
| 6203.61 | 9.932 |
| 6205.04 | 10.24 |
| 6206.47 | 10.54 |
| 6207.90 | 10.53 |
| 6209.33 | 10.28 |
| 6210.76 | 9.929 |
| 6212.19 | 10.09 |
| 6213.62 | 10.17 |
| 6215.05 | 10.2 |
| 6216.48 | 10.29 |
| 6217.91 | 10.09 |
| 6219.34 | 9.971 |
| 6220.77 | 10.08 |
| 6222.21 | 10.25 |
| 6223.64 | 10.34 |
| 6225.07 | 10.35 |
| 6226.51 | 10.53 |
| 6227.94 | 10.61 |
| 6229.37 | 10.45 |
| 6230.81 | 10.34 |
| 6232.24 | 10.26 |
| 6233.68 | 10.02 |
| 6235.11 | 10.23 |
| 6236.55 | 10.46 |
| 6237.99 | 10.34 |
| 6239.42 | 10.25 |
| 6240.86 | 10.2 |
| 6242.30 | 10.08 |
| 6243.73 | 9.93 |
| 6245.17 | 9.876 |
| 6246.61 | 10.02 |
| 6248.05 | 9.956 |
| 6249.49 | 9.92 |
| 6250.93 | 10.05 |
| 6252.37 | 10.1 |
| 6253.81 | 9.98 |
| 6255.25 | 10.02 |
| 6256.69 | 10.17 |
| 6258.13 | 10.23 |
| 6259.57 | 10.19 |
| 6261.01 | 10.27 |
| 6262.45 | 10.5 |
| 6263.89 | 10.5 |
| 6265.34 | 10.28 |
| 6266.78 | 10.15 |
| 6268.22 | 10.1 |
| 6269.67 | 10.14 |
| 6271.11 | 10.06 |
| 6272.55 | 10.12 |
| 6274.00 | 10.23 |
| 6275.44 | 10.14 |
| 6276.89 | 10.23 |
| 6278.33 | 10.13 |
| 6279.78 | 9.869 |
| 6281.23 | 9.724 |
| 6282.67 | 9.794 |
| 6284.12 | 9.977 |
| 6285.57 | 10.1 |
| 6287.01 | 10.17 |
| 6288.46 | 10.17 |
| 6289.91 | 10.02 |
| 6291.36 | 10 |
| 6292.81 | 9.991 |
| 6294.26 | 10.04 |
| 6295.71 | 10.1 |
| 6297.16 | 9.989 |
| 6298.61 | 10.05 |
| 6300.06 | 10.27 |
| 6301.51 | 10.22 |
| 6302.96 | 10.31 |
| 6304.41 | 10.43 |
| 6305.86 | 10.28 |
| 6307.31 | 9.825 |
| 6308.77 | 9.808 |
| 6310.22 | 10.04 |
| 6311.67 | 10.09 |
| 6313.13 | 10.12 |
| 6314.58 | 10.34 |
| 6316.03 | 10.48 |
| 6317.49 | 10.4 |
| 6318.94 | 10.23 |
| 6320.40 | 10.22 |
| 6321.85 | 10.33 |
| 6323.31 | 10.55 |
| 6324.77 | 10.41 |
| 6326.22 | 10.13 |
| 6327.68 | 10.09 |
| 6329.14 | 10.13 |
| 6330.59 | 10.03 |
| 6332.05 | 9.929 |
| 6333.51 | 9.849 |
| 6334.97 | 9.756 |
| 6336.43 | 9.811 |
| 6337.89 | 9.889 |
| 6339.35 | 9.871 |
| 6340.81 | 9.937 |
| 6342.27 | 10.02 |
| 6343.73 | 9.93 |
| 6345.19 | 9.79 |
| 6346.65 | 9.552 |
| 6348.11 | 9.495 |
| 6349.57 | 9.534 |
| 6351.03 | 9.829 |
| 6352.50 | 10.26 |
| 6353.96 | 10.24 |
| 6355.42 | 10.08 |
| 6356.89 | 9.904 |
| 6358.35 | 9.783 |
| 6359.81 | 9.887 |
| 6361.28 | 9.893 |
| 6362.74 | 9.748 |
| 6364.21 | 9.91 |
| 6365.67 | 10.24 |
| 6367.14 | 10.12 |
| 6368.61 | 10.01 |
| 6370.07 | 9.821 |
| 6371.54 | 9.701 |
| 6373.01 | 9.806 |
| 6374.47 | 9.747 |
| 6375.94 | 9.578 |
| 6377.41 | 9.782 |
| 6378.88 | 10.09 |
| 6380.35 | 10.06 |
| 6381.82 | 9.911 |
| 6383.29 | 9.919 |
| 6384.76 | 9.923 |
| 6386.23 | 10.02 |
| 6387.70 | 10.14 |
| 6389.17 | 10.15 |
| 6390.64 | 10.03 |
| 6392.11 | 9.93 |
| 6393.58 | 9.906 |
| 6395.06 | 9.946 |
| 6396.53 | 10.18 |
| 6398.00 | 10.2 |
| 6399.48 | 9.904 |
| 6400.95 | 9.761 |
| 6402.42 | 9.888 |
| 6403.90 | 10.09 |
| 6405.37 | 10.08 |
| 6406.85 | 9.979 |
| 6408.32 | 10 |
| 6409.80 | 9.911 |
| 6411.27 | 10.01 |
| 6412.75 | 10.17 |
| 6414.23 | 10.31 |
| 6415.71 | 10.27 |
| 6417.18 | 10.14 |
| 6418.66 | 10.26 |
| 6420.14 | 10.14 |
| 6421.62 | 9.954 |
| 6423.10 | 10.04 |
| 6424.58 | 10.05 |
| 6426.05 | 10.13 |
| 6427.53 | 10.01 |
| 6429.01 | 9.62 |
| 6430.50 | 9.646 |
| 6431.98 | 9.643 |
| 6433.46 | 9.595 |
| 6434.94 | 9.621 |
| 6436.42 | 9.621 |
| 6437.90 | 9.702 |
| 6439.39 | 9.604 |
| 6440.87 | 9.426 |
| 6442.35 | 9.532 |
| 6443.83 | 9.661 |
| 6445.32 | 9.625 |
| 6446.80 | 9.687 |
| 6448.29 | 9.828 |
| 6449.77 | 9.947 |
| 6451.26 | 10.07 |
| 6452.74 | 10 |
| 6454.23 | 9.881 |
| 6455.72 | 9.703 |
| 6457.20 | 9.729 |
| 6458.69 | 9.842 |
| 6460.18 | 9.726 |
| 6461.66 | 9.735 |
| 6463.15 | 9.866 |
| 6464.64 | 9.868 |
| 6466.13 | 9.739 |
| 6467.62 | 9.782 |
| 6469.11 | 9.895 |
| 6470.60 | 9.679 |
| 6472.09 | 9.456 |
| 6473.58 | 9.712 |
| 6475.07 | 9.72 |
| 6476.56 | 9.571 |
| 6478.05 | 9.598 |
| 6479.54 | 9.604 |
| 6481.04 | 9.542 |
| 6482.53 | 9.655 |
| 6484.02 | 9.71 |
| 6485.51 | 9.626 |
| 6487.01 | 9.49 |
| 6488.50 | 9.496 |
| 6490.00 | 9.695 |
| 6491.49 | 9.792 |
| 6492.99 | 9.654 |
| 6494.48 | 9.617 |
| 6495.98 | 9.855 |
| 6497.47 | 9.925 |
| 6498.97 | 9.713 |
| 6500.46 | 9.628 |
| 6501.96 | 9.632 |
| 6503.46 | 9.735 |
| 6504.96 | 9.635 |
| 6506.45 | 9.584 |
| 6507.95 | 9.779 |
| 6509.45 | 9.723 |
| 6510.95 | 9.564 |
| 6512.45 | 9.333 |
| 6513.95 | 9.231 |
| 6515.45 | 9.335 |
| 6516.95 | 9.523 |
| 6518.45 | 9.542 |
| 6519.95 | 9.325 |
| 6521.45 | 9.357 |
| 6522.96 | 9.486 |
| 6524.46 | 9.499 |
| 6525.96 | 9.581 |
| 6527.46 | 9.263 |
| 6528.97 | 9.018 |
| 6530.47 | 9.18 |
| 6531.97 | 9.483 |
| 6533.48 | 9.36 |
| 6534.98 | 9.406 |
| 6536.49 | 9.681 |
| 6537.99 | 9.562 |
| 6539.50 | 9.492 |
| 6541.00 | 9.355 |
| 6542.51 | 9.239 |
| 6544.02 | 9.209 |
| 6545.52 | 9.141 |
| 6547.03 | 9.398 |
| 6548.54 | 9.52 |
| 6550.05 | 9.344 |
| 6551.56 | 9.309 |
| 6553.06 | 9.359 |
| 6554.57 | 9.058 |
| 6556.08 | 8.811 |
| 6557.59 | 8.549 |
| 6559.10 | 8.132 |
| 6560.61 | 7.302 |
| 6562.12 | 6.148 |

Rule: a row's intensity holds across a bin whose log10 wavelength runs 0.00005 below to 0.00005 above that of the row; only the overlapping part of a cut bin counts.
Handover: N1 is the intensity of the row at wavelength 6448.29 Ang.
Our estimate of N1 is 9.828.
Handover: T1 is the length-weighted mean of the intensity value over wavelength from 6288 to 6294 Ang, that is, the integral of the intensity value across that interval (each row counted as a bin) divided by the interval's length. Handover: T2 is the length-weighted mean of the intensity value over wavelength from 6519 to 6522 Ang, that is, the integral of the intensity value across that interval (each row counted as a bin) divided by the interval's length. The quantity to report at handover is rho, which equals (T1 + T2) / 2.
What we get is 9.7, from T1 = 10.0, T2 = 9.4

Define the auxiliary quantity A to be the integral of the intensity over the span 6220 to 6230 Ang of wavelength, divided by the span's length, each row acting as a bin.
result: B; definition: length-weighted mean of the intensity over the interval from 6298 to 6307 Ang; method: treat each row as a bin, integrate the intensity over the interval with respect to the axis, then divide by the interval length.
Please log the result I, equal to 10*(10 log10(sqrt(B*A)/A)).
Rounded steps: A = 10.4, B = 10.3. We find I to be -0.3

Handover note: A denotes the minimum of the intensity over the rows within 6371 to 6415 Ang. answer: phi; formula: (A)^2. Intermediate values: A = 9.578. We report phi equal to 92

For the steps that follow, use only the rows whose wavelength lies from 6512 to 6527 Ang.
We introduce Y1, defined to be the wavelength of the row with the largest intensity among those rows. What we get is 6525.96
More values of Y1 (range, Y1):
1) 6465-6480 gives 6469.11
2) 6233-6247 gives 6236.55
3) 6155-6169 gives 6158.07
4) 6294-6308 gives 6304.41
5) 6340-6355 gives 6352.50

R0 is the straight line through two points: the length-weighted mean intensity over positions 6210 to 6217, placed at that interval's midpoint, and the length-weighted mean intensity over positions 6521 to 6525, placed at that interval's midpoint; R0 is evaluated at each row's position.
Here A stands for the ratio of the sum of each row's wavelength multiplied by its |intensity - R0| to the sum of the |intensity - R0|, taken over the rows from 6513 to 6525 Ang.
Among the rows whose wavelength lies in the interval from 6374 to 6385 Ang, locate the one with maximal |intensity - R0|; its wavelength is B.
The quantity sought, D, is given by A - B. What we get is 139.0 Ang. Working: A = 6517.9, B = 6378.88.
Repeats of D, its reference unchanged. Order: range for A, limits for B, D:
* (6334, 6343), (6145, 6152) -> 189.7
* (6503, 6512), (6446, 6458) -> 55.8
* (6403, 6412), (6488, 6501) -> -90.2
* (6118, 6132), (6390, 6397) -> -271.9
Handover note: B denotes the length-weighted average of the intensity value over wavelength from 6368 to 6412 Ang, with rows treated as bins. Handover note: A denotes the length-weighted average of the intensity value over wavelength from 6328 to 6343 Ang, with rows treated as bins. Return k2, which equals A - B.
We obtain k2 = 0.0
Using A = 9.92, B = 10.0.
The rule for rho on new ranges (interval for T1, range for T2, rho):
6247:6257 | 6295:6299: 10.0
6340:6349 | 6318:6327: 10.1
